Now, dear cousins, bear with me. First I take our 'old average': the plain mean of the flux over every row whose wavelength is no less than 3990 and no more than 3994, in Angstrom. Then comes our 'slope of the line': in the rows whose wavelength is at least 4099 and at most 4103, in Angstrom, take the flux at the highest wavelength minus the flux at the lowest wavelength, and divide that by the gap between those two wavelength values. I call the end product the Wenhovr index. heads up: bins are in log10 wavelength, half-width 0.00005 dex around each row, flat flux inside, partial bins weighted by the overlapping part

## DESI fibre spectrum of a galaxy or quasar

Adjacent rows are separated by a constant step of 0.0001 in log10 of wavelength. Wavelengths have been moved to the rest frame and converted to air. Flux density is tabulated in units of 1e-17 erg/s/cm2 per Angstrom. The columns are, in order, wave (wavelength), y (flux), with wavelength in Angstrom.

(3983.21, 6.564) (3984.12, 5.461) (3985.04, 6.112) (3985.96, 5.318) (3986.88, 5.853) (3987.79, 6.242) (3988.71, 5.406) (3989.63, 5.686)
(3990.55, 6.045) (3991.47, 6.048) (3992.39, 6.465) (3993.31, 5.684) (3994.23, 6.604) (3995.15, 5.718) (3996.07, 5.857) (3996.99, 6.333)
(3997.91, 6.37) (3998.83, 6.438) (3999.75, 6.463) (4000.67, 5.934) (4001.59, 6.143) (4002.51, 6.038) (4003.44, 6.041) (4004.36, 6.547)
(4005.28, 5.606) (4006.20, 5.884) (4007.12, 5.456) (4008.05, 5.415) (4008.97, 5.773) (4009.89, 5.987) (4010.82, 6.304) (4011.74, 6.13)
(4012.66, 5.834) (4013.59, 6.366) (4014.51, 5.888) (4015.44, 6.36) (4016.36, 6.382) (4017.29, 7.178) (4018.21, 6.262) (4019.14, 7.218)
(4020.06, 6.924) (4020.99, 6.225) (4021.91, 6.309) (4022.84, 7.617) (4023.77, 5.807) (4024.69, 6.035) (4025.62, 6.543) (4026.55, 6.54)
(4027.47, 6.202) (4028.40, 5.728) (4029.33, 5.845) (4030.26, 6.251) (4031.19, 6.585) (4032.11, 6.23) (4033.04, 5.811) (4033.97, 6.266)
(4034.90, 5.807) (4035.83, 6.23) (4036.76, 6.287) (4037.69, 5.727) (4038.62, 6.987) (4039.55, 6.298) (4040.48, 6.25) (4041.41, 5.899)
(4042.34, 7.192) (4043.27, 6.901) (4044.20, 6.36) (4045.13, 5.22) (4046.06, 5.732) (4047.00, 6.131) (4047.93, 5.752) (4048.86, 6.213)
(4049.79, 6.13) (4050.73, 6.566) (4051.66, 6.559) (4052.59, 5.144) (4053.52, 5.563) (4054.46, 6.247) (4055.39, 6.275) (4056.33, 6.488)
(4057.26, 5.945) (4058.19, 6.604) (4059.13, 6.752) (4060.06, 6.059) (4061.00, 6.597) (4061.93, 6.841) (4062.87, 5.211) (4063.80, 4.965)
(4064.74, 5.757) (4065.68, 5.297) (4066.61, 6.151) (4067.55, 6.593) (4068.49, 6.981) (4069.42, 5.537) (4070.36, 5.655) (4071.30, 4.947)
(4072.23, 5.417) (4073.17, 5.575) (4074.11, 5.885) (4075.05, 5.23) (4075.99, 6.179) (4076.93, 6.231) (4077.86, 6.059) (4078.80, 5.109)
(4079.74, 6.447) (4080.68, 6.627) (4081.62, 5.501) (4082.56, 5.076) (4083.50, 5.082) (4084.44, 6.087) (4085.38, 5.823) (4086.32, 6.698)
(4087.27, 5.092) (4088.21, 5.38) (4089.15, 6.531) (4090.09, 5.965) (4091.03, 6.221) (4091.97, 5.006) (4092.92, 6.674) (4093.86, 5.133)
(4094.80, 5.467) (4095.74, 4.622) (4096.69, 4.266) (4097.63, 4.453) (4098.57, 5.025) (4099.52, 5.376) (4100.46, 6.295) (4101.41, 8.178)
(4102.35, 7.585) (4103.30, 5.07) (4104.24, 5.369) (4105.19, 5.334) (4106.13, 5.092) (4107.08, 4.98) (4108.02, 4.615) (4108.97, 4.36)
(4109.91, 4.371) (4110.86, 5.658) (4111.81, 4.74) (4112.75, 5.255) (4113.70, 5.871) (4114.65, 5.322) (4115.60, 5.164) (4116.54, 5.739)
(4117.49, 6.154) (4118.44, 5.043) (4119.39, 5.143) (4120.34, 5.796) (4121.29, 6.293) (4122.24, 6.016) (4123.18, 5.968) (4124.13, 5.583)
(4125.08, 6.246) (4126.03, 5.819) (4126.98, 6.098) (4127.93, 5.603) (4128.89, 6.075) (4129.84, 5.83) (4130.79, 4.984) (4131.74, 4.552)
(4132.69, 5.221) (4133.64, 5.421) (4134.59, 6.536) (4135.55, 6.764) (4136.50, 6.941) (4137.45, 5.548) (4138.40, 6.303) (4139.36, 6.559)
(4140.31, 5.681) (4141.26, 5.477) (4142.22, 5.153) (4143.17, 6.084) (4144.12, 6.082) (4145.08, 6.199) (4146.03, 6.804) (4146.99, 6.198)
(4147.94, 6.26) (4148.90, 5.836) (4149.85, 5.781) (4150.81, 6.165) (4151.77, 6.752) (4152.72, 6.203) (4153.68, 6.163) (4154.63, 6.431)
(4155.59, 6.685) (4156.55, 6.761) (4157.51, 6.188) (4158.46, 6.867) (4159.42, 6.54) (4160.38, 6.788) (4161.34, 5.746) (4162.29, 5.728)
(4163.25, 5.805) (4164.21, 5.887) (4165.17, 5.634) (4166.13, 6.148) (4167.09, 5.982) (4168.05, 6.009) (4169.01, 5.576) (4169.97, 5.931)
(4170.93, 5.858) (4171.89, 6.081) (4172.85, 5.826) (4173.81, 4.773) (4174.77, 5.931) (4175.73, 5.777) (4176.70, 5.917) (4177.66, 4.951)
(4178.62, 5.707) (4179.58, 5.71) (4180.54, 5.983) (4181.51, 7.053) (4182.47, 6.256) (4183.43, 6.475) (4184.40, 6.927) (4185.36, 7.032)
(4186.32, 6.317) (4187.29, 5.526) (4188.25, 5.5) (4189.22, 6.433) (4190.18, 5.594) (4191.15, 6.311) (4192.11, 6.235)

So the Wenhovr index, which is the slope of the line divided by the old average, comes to 0.13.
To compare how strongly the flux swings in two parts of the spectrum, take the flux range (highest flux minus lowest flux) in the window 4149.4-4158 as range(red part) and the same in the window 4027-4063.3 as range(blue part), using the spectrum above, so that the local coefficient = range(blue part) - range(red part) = 1.1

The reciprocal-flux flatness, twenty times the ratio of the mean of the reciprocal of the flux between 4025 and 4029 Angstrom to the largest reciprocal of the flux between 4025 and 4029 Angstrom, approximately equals 18.4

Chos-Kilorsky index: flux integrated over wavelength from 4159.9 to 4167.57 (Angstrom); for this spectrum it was 45.7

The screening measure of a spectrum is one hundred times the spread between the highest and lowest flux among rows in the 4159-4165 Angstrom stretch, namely 106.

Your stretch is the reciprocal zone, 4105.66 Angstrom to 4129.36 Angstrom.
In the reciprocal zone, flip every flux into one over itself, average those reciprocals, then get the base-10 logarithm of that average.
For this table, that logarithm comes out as -0.734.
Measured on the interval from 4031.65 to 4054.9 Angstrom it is -0.785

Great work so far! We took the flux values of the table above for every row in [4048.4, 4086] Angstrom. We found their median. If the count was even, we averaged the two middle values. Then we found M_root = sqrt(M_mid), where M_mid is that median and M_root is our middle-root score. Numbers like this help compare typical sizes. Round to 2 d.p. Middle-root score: 2.46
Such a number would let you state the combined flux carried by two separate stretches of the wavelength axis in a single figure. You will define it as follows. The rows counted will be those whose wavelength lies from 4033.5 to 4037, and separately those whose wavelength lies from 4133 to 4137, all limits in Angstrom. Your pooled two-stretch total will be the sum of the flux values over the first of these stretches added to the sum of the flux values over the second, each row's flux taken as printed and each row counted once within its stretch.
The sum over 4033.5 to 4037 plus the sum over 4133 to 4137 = 50.3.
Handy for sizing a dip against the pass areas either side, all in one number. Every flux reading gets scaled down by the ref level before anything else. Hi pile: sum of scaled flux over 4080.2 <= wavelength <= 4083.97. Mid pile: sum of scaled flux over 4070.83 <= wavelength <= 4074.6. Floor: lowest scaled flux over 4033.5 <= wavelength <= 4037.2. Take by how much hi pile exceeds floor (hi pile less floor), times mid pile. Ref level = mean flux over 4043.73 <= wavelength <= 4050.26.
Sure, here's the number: 10.2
